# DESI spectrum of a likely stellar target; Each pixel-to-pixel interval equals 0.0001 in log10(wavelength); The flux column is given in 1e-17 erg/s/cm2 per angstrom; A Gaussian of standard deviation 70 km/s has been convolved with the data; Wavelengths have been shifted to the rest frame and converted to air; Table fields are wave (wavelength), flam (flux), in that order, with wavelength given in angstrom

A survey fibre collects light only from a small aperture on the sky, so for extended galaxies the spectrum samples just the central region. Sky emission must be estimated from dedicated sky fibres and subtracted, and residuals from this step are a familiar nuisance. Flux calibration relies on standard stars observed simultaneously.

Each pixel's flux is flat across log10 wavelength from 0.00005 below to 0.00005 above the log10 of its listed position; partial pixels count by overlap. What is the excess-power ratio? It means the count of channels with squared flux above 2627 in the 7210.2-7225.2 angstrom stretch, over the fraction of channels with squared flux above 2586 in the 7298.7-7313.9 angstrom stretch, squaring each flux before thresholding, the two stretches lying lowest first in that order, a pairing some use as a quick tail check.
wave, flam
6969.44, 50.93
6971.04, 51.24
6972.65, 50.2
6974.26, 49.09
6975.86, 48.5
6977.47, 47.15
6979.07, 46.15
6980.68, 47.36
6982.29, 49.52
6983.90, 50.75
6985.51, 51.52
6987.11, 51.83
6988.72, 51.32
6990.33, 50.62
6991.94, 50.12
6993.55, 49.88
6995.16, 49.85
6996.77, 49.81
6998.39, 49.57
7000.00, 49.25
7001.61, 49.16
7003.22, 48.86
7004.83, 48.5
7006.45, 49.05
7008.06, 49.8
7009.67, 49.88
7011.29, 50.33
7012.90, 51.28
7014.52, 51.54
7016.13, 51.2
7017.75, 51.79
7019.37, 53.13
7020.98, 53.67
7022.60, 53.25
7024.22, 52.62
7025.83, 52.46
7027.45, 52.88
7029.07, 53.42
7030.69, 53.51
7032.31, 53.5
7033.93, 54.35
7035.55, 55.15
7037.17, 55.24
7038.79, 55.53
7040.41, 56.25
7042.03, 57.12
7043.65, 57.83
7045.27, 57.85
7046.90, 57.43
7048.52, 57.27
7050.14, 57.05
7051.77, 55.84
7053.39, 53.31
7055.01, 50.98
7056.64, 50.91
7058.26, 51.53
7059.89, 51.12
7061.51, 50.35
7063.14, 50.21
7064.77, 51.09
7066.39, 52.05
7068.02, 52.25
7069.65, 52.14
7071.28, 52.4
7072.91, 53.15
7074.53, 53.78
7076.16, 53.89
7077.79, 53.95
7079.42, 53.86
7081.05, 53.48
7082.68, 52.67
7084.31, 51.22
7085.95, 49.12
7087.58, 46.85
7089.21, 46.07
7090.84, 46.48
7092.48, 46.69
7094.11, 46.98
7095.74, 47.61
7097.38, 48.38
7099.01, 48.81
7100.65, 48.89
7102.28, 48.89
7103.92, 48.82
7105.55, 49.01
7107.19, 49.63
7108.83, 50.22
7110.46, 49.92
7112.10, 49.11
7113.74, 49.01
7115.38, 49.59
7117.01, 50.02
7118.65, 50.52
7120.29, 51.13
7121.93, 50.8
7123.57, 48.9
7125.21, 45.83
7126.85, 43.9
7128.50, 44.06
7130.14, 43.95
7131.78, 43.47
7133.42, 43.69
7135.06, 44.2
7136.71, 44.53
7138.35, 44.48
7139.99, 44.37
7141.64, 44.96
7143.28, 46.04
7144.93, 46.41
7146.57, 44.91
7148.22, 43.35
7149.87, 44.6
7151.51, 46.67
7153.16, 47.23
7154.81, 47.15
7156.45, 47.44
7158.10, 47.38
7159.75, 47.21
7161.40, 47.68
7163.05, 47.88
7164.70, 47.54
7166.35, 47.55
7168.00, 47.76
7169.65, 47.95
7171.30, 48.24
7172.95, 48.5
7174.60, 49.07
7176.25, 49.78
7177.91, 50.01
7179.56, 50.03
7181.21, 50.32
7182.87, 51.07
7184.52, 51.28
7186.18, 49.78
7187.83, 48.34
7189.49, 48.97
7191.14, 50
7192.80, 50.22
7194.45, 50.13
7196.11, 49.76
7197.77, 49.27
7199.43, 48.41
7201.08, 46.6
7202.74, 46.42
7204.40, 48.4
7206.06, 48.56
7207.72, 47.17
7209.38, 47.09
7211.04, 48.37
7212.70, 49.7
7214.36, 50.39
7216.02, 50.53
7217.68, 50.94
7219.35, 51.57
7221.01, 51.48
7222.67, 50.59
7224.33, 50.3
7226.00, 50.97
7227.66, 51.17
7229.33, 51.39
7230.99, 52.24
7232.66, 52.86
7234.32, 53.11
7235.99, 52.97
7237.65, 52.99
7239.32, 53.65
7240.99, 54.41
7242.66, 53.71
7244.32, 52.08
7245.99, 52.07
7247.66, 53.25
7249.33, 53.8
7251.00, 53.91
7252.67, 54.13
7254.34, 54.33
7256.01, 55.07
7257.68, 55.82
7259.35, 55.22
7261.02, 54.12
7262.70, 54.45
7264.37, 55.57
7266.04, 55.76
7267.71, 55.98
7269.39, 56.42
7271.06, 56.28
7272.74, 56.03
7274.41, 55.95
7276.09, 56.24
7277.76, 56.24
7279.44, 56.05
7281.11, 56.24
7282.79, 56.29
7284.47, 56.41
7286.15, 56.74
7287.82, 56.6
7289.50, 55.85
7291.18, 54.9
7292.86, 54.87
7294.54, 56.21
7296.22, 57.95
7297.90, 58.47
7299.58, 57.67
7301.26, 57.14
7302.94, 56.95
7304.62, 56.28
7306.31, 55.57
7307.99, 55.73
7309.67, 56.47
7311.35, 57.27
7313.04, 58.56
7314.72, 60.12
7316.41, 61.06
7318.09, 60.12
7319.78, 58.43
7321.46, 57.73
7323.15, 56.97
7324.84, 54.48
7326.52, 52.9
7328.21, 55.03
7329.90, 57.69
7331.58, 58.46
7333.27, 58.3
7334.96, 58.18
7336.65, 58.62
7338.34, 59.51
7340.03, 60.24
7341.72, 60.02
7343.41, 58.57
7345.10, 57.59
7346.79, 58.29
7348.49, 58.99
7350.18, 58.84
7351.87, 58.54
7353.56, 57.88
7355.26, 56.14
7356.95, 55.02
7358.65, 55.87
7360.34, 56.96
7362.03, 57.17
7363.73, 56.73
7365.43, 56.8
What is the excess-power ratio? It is 2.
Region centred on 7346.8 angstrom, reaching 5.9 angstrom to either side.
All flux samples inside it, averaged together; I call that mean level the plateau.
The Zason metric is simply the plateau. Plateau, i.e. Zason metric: 59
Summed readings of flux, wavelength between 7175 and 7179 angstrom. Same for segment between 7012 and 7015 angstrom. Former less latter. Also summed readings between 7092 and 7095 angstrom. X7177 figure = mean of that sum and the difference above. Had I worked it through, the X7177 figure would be 45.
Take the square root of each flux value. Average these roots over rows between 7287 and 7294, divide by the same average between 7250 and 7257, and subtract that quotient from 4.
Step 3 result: 2.99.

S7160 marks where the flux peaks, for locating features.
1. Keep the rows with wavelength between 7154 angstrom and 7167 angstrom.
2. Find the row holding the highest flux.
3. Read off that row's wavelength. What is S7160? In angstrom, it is 7163.05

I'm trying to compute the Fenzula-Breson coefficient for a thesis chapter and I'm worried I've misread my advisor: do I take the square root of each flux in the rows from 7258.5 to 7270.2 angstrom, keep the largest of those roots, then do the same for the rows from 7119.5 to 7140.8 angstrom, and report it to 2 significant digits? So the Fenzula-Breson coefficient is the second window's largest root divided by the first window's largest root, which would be 0.95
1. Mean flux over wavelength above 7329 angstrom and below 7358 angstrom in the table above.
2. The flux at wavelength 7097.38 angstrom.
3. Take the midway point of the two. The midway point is 53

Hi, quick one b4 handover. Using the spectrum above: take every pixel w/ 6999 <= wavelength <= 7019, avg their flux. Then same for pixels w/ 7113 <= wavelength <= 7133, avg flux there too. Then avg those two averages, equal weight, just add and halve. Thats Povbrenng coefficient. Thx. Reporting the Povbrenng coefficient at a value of 48.8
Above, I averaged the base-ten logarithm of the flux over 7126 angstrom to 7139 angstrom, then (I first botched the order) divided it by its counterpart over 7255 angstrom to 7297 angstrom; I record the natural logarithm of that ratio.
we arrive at -0.06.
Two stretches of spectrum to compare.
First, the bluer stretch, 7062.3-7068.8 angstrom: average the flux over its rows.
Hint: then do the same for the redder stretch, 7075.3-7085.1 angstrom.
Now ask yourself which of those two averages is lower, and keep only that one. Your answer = 51.4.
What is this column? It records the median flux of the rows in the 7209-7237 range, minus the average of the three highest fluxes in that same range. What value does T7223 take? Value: -2.0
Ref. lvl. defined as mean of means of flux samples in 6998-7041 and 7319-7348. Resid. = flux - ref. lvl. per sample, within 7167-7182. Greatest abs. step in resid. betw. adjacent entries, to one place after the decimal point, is 0.7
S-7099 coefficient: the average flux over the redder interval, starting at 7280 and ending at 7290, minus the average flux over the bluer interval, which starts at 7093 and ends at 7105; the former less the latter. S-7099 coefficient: 8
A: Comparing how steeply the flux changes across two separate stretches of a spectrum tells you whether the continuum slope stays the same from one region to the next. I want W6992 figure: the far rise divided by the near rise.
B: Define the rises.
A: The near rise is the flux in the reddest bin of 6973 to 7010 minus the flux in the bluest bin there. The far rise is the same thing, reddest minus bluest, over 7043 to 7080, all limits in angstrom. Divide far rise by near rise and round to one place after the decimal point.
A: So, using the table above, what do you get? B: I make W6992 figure -5.0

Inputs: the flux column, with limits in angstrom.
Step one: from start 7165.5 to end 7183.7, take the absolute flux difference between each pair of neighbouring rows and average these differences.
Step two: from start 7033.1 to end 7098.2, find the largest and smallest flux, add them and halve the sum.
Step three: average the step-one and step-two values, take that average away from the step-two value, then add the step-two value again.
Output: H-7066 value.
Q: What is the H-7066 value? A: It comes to 77.8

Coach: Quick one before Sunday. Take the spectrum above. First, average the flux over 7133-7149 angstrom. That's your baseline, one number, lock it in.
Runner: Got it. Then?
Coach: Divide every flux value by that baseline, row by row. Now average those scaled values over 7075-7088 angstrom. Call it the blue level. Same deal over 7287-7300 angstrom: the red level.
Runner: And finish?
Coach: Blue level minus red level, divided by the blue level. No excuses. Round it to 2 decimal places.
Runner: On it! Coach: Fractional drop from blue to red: -0.09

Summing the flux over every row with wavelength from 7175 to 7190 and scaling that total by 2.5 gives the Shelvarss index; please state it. 1124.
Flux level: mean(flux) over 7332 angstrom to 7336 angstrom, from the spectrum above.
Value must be 58.2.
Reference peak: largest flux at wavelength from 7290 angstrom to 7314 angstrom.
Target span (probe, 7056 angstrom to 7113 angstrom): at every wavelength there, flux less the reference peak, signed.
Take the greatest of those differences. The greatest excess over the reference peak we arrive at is -4.6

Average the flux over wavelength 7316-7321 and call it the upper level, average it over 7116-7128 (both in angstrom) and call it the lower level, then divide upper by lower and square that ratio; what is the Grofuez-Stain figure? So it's 1.51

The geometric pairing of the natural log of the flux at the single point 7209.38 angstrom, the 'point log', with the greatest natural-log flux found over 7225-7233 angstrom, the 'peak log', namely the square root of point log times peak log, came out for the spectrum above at 3.91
